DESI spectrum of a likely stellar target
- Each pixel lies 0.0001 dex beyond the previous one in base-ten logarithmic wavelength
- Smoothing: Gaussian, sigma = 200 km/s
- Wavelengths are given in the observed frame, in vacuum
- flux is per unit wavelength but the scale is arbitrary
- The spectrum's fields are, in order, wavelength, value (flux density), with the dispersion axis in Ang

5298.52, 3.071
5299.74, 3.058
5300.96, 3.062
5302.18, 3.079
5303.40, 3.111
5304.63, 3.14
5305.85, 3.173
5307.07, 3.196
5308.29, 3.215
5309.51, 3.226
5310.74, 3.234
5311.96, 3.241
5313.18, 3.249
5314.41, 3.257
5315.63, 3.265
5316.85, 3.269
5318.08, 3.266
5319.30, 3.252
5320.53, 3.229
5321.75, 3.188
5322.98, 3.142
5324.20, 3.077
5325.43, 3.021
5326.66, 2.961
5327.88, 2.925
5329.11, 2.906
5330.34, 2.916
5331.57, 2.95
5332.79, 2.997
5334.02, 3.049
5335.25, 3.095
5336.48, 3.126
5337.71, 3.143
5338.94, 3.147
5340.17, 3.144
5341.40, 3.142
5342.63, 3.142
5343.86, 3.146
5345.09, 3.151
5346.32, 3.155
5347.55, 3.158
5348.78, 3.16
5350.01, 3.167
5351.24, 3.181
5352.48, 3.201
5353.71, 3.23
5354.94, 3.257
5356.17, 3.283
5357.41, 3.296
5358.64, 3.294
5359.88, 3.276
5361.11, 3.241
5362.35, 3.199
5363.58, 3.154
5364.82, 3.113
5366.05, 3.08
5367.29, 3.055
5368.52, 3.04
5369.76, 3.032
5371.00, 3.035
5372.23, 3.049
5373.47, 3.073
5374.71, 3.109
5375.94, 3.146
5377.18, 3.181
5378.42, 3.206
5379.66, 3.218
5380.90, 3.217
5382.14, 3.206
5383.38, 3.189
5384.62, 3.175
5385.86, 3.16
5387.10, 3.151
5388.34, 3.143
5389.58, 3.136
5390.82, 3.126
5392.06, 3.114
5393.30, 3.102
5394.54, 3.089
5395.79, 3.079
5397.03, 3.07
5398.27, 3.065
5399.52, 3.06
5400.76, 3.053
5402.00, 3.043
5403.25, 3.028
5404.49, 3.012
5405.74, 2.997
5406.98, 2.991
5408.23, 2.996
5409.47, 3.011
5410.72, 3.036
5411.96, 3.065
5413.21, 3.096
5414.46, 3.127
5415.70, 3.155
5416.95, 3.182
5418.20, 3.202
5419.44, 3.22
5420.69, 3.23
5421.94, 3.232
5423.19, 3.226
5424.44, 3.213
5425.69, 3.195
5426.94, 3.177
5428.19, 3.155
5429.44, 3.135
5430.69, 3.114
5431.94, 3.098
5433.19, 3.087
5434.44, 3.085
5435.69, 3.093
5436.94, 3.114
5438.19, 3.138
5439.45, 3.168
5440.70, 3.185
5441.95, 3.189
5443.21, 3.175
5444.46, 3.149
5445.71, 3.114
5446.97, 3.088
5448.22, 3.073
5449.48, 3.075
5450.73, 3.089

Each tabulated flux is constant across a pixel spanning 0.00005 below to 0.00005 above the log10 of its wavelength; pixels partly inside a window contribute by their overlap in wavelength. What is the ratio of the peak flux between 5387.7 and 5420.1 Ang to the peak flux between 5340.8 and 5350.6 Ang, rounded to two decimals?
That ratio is 1.02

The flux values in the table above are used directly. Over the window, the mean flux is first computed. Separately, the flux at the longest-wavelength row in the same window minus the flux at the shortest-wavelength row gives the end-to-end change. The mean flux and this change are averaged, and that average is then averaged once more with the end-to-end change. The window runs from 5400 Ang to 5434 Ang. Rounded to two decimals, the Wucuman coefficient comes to 0.80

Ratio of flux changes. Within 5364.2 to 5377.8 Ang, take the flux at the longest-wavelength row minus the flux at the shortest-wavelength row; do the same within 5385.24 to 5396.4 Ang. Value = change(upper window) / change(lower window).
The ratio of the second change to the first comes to -1.2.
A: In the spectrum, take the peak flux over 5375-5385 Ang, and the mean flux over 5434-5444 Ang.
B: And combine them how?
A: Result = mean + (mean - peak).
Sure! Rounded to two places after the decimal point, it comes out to 3.07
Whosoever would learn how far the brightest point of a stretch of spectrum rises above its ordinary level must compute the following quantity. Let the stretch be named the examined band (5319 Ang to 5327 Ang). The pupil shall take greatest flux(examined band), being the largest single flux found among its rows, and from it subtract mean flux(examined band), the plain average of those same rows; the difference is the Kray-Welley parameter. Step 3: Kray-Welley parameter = 0.13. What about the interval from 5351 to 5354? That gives 0.03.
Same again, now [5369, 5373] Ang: 0.01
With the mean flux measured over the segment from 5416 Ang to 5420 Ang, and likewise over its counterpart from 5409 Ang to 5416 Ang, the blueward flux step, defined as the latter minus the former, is -0.12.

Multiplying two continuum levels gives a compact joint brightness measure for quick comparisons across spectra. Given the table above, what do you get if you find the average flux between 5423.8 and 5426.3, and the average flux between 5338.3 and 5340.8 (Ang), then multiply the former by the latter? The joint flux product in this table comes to 10.1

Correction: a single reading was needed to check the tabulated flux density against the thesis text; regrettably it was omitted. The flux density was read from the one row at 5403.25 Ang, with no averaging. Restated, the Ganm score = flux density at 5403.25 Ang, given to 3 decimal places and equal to 3.028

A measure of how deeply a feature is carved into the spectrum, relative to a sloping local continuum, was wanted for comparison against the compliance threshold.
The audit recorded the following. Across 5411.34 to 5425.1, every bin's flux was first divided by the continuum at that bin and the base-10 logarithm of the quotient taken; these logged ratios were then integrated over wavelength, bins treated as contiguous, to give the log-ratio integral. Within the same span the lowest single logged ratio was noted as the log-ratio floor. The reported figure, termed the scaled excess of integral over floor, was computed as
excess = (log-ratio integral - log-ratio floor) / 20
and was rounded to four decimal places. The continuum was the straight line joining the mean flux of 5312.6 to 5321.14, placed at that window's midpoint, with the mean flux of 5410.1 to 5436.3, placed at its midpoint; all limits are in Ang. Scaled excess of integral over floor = 0.0028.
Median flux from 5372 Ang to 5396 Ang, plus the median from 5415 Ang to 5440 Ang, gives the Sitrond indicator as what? 6.31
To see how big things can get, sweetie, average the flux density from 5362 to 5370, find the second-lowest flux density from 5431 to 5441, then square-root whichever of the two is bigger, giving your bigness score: 1.76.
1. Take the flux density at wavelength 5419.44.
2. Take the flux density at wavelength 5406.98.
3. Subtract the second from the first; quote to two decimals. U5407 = 0.23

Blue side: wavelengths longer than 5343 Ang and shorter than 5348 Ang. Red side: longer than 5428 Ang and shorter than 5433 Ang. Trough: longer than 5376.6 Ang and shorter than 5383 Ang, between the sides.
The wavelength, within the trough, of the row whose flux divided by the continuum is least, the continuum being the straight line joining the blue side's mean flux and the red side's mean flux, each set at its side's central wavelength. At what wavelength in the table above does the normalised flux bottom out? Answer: 5377.18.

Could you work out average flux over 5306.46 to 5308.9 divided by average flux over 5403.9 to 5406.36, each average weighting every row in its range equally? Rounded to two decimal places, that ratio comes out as 1.07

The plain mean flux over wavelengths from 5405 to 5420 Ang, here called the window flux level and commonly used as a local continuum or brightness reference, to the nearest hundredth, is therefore 3.09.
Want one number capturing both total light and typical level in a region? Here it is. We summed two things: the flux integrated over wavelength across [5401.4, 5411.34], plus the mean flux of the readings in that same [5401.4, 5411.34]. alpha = 33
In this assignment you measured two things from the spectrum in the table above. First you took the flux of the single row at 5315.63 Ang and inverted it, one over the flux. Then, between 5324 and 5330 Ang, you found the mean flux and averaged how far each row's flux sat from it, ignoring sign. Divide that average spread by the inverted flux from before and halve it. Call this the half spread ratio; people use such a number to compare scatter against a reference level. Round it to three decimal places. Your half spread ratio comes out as 0.093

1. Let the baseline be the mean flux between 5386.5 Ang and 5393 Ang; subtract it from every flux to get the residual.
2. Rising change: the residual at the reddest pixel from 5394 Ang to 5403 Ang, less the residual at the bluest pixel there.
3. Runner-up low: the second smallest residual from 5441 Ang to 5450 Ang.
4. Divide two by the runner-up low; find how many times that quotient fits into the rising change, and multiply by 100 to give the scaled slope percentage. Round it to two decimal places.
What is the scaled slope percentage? 0.14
